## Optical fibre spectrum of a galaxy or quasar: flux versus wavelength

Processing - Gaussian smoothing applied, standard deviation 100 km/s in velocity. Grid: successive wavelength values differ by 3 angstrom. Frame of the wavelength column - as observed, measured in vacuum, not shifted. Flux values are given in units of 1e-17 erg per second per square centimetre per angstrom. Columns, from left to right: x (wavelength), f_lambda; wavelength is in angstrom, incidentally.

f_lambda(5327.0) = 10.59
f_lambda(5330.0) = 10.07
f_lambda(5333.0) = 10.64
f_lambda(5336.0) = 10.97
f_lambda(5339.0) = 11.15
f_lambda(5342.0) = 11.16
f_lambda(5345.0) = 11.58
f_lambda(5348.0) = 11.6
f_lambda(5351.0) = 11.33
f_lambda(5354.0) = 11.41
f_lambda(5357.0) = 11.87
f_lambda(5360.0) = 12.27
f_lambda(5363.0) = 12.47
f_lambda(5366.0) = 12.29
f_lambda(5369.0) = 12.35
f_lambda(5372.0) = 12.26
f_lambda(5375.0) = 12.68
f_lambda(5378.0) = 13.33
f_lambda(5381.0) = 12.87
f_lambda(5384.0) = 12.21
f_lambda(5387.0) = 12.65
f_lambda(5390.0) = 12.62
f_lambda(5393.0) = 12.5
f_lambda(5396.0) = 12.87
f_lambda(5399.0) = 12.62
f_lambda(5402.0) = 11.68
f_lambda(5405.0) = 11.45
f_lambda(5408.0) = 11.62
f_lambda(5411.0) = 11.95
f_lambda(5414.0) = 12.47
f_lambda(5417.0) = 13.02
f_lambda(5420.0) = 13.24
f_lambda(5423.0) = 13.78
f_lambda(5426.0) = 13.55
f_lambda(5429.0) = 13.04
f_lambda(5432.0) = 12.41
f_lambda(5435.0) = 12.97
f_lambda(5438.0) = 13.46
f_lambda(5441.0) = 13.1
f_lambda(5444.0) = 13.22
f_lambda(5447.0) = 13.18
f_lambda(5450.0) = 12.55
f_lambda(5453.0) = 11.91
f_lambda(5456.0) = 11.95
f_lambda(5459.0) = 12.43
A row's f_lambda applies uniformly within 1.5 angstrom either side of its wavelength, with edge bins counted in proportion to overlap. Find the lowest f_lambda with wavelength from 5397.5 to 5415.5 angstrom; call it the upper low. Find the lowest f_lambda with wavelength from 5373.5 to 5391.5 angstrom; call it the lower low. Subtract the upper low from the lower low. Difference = 0.8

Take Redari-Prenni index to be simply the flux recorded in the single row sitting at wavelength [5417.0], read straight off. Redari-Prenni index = 13.02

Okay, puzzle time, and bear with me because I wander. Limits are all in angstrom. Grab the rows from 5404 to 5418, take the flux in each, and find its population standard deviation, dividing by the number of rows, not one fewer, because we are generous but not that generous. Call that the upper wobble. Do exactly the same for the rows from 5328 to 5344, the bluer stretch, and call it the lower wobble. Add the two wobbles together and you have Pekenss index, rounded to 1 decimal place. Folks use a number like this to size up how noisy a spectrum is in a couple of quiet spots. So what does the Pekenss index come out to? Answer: 1.0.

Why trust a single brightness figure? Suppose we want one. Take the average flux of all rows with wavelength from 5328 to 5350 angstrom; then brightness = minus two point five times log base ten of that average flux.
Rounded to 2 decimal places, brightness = -2.61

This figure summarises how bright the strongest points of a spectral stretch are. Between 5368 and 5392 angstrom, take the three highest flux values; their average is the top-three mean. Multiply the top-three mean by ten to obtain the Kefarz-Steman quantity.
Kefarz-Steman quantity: 130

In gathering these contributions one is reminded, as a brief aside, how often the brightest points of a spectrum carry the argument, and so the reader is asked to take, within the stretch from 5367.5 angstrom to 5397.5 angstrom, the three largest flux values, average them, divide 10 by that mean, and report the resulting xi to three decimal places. 0.768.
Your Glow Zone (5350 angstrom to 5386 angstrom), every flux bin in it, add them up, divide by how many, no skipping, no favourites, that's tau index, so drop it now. 12.3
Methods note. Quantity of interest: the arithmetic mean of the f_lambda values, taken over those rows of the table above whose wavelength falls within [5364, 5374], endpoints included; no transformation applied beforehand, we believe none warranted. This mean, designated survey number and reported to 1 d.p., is 12.3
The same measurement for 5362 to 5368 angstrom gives 12.4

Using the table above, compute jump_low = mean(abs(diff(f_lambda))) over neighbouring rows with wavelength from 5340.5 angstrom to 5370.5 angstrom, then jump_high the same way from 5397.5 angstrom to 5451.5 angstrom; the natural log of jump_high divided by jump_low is 0.58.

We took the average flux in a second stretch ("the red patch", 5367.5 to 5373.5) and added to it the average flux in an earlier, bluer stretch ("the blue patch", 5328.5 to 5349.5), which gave 23.3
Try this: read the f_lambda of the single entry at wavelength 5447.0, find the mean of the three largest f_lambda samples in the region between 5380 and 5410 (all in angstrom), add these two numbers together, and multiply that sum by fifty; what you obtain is 1299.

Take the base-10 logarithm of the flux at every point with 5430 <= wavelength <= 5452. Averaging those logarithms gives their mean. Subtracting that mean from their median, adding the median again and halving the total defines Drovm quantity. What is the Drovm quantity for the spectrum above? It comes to 0.561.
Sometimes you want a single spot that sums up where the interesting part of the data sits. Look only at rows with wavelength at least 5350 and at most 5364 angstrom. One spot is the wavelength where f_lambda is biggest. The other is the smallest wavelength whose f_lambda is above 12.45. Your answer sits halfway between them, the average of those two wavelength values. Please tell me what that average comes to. 5363.0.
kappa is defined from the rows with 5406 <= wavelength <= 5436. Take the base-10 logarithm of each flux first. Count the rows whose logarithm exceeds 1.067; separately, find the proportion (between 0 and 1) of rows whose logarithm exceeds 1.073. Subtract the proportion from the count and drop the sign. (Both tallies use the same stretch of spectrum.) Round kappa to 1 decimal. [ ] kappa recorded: 8.1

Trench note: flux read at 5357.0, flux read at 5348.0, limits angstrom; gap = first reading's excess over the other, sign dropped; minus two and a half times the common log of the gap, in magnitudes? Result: 1.4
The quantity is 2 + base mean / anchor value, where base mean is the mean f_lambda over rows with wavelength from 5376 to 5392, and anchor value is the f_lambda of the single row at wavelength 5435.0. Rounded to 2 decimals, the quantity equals 2.98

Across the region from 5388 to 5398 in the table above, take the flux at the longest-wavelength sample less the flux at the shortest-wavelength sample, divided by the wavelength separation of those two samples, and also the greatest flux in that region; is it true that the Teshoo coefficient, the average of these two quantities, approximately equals 6.46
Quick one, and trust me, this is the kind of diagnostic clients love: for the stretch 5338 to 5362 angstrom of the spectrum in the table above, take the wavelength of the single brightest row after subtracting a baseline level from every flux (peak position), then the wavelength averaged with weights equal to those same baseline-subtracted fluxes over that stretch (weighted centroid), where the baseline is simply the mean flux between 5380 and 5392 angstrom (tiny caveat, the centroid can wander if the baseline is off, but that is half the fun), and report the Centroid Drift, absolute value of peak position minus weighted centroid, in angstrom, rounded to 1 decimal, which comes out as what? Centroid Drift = 12.4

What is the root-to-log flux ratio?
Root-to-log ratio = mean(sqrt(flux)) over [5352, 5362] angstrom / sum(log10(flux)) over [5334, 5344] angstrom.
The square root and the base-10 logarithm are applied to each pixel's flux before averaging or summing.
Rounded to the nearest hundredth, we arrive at 1.10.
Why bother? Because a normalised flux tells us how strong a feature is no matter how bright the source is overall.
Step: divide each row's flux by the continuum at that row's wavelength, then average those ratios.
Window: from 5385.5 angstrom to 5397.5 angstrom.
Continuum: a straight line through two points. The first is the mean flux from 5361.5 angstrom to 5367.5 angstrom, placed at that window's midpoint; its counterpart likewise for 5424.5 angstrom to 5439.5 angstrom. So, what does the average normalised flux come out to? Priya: 1.00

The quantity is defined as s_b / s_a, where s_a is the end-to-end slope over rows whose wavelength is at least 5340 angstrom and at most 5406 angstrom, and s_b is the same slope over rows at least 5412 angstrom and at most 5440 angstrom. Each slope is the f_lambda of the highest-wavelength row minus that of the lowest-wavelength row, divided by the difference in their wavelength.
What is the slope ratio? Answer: 9.0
